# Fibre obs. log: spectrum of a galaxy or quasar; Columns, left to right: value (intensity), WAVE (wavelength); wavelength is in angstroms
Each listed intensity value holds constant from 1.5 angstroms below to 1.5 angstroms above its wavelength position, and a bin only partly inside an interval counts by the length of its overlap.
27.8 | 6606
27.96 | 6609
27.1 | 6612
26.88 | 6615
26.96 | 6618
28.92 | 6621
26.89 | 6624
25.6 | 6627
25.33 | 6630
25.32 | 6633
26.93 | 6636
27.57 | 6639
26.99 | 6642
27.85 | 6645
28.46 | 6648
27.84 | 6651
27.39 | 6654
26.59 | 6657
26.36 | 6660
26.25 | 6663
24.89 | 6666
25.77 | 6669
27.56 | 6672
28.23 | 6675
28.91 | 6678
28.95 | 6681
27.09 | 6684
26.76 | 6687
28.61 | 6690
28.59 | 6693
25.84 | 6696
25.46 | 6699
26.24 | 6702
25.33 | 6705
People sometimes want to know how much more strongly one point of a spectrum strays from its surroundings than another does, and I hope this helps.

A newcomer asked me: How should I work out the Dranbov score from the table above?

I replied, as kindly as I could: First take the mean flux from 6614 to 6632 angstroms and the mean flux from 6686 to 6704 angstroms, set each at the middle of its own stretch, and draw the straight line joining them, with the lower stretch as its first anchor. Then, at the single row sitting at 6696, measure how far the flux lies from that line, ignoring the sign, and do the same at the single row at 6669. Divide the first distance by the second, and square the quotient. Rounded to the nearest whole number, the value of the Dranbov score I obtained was 1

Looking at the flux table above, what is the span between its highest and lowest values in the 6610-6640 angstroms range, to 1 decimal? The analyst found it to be 3.6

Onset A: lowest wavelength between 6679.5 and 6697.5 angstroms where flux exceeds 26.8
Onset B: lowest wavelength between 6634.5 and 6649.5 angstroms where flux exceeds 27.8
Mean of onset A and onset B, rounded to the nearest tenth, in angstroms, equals 6663.0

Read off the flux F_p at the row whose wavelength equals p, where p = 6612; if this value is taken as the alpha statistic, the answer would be 27.1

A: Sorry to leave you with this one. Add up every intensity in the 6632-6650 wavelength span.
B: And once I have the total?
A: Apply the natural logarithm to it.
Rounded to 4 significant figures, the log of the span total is 5.094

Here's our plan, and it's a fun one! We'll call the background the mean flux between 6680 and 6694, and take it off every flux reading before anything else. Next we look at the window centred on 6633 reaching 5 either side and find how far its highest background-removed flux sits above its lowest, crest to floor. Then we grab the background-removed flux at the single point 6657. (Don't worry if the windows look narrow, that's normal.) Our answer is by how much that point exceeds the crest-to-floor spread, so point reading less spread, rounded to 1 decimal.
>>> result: -3.0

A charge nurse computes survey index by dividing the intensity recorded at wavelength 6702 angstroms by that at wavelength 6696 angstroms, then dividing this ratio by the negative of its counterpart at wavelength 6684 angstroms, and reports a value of -0.037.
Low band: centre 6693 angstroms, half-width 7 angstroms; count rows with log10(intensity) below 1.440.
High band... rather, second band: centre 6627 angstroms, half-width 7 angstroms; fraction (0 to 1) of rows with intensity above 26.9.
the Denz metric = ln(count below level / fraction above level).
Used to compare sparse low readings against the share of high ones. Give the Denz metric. 2.7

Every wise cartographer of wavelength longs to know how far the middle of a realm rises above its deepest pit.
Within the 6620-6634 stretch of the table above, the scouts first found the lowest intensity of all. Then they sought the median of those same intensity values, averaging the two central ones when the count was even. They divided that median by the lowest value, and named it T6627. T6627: 1.01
